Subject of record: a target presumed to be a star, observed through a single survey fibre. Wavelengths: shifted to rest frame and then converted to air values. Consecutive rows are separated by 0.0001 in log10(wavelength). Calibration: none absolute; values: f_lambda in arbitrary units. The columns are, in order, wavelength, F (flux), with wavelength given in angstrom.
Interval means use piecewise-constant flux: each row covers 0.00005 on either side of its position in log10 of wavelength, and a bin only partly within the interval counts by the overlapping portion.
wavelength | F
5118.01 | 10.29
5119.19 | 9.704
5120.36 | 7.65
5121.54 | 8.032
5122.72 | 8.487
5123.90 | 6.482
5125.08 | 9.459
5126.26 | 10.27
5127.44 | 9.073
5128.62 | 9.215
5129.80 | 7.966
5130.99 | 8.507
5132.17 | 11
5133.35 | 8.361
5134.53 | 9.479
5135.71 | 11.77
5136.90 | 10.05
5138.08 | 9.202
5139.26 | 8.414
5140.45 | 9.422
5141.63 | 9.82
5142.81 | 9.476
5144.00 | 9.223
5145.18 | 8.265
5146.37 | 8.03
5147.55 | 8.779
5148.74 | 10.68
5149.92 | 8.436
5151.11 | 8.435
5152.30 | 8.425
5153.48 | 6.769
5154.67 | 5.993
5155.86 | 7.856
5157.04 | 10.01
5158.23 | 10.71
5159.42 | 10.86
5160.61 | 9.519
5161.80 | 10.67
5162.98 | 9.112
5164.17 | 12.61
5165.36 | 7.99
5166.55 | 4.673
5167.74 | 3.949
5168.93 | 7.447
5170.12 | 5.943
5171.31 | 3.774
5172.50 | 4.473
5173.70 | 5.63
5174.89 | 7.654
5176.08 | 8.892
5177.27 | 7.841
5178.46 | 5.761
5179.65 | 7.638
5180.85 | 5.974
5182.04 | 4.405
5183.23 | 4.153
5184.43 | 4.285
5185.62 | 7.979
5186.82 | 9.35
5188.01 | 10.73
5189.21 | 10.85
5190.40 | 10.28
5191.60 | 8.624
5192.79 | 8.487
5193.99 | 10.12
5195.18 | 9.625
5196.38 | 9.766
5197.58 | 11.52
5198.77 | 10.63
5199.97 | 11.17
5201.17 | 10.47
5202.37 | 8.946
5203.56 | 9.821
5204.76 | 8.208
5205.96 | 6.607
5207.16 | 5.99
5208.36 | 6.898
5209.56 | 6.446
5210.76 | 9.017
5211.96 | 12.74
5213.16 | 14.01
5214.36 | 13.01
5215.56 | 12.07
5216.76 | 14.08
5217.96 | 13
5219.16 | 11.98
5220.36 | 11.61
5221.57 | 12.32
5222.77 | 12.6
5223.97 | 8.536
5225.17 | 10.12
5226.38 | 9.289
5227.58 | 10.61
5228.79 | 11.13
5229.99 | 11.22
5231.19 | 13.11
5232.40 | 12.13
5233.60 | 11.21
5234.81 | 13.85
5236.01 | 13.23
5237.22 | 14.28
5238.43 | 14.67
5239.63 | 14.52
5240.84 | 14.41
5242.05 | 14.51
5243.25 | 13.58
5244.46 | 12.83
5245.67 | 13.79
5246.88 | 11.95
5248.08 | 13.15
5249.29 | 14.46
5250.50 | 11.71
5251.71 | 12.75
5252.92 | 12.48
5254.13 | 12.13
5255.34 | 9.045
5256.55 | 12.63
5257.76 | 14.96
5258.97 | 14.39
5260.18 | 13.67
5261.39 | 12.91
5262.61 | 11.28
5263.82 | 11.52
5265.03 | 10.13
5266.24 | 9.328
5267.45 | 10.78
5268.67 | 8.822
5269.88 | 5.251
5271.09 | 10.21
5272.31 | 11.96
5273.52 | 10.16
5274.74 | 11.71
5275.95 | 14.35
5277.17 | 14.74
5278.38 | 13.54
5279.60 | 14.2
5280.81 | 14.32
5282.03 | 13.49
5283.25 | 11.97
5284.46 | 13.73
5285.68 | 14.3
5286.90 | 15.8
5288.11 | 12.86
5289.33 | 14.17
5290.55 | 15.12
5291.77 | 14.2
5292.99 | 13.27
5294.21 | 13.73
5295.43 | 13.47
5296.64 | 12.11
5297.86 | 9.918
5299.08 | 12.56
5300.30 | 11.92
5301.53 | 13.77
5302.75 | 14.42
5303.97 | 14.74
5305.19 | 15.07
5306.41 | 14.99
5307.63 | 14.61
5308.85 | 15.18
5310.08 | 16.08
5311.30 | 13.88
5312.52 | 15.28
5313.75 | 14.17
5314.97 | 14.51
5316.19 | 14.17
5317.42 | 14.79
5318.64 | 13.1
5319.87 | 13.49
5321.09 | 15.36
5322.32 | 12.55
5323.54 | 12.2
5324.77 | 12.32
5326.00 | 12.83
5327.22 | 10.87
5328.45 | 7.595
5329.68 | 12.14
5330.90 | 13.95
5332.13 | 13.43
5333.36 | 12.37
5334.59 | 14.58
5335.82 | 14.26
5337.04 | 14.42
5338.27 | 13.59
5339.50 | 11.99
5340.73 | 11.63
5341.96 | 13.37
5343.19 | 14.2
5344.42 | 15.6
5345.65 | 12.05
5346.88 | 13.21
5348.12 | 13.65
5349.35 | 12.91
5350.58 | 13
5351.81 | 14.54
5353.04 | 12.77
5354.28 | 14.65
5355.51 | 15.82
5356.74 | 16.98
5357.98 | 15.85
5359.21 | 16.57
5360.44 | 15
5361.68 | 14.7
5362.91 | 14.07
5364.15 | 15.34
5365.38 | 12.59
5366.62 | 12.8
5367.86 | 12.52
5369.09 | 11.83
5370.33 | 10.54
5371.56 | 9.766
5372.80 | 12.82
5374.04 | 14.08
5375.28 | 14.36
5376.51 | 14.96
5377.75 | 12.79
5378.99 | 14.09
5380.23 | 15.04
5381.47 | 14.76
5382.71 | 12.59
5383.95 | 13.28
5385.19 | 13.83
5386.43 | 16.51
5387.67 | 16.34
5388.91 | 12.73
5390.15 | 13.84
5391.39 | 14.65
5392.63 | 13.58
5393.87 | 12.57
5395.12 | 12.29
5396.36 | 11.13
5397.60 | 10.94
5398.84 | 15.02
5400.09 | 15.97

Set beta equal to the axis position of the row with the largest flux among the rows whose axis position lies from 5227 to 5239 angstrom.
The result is 5238.43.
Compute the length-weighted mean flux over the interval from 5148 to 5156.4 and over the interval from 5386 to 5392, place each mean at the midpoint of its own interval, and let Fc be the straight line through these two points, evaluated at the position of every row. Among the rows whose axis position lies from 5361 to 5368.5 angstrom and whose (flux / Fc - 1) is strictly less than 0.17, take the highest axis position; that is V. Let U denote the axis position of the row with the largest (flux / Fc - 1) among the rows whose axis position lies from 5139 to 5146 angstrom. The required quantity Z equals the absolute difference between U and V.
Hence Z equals 226.2 angstrom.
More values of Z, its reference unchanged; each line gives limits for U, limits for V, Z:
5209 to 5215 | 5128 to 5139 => 79.8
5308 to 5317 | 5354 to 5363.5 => 52.8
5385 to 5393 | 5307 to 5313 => 75.1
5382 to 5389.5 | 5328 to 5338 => 49.4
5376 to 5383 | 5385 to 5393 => 16.1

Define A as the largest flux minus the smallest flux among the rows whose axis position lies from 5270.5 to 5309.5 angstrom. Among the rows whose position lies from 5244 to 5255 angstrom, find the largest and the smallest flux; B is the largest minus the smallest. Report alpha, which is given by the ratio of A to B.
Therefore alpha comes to 2.1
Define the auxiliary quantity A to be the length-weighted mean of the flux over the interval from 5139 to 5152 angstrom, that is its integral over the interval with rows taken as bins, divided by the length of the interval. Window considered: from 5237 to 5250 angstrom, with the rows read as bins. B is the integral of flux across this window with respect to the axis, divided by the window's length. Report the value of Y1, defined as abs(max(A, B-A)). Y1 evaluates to 9.0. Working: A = 9.0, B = 14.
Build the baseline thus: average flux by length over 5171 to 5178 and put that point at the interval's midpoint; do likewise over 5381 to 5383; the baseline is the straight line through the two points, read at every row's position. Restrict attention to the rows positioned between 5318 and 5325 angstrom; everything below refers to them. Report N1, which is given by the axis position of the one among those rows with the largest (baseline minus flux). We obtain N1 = 5323.54 angstrom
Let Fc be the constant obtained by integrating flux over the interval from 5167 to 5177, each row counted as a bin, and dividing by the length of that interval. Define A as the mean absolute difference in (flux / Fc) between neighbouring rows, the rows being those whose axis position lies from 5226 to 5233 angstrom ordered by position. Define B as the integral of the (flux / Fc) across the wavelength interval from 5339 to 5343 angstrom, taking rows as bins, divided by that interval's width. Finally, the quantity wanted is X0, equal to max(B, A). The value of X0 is 2.09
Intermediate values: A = 0.160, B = 2.09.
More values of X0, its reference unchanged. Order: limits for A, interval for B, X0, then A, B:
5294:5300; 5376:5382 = 2.38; 0.268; 2.38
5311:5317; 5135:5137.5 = 1.80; 0.133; 1.80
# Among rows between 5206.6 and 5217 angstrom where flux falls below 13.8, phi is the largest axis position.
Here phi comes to 5215.56 angstrom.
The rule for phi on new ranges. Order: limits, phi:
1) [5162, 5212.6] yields 5211.96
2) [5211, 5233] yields 5232.40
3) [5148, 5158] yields 5157.04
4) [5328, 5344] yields 5341.96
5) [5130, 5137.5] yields 5136.90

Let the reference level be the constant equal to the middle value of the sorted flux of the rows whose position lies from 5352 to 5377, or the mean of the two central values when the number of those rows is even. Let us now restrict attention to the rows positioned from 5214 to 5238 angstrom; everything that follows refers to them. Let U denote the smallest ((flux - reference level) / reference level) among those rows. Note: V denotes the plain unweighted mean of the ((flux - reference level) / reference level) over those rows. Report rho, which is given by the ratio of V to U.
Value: 0.40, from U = -0.40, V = -0.16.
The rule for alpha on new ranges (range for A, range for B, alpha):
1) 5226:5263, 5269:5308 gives 0.6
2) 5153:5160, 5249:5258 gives 0.8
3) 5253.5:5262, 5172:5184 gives 1.2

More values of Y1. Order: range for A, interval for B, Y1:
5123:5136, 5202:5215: 9.2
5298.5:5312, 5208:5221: 14.3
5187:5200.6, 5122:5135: 10.1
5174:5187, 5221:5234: 6.6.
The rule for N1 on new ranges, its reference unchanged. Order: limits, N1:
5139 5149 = 5146.37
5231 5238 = 5233.60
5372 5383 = 5382.71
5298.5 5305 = 5300.30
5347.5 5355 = 5353.04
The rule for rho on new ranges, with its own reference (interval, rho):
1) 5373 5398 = 0.15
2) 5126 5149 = 0.78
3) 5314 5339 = 0.17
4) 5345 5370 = 0.07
